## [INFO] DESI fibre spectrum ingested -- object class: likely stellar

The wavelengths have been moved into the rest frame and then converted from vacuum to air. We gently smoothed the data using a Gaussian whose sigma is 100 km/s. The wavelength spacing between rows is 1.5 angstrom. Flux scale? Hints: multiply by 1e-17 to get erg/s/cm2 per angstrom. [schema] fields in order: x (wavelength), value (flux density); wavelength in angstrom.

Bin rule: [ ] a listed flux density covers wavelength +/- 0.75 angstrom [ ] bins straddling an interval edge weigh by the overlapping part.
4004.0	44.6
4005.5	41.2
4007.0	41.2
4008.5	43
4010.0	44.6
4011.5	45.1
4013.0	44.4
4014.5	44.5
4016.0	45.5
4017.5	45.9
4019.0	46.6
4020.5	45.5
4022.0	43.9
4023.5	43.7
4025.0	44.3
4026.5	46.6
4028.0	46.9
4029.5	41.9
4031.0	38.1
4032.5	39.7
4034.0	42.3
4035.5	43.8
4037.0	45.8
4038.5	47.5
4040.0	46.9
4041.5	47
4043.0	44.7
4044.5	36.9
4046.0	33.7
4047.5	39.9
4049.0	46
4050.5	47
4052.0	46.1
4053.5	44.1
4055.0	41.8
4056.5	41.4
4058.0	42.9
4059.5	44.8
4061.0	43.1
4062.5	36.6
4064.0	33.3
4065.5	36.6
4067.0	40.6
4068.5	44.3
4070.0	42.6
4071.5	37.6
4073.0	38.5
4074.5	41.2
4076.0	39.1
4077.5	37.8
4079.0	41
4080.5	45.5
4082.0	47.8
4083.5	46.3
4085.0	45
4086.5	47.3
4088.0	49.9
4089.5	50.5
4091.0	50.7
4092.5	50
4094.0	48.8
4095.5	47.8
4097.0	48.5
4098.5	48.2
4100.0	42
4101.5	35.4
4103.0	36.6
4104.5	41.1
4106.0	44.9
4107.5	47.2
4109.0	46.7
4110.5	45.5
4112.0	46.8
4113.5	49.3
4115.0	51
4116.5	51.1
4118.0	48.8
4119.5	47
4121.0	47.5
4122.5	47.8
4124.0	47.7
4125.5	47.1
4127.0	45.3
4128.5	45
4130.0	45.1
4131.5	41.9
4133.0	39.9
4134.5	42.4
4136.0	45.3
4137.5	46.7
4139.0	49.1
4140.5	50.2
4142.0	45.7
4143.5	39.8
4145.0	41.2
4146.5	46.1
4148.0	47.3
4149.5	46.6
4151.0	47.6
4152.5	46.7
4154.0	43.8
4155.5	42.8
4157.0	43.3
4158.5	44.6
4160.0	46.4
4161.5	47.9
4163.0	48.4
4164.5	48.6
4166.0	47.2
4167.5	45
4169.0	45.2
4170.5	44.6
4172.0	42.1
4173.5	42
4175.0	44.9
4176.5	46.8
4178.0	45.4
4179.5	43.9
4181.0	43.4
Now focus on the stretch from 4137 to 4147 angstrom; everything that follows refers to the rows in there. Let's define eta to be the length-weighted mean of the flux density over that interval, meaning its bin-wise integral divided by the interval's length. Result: 45.5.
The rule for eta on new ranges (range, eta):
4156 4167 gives 46.5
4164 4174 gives 44.9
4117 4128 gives 47.3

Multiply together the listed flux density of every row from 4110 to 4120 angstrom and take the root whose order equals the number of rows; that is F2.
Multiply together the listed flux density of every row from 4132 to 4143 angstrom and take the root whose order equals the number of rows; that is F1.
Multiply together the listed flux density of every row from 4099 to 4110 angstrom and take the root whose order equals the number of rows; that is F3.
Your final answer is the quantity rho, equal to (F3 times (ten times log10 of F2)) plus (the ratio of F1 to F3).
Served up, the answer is 705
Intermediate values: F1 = 45.5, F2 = 48.5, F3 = 41.8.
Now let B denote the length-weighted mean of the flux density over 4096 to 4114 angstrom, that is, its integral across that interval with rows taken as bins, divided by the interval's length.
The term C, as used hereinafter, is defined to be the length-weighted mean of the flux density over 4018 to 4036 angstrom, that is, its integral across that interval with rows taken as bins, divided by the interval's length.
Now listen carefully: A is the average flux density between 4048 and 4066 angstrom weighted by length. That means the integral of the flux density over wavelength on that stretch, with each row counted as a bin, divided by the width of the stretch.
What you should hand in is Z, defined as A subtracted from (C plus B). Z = 46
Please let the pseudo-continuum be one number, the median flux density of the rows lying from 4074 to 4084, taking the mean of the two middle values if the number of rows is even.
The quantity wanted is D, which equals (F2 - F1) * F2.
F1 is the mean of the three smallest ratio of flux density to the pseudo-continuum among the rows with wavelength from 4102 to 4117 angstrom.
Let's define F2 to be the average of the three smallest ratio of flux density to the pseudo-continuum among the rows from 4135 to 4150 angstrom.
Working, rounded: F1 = 0.99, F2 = 1.02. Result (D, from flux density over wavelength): 0.03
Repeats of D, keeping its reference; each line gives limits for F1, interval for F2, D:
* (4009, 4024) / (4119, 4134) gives -0.04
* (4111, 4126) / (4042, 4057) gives -0.22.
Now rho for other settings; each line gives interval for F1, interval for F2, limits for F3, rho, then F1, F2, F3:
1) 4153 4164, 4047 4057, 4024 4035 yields 702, 45.3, 43.7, 42.7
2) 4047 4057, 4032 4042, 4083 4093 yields 801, 43.7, 44.6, 48.5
